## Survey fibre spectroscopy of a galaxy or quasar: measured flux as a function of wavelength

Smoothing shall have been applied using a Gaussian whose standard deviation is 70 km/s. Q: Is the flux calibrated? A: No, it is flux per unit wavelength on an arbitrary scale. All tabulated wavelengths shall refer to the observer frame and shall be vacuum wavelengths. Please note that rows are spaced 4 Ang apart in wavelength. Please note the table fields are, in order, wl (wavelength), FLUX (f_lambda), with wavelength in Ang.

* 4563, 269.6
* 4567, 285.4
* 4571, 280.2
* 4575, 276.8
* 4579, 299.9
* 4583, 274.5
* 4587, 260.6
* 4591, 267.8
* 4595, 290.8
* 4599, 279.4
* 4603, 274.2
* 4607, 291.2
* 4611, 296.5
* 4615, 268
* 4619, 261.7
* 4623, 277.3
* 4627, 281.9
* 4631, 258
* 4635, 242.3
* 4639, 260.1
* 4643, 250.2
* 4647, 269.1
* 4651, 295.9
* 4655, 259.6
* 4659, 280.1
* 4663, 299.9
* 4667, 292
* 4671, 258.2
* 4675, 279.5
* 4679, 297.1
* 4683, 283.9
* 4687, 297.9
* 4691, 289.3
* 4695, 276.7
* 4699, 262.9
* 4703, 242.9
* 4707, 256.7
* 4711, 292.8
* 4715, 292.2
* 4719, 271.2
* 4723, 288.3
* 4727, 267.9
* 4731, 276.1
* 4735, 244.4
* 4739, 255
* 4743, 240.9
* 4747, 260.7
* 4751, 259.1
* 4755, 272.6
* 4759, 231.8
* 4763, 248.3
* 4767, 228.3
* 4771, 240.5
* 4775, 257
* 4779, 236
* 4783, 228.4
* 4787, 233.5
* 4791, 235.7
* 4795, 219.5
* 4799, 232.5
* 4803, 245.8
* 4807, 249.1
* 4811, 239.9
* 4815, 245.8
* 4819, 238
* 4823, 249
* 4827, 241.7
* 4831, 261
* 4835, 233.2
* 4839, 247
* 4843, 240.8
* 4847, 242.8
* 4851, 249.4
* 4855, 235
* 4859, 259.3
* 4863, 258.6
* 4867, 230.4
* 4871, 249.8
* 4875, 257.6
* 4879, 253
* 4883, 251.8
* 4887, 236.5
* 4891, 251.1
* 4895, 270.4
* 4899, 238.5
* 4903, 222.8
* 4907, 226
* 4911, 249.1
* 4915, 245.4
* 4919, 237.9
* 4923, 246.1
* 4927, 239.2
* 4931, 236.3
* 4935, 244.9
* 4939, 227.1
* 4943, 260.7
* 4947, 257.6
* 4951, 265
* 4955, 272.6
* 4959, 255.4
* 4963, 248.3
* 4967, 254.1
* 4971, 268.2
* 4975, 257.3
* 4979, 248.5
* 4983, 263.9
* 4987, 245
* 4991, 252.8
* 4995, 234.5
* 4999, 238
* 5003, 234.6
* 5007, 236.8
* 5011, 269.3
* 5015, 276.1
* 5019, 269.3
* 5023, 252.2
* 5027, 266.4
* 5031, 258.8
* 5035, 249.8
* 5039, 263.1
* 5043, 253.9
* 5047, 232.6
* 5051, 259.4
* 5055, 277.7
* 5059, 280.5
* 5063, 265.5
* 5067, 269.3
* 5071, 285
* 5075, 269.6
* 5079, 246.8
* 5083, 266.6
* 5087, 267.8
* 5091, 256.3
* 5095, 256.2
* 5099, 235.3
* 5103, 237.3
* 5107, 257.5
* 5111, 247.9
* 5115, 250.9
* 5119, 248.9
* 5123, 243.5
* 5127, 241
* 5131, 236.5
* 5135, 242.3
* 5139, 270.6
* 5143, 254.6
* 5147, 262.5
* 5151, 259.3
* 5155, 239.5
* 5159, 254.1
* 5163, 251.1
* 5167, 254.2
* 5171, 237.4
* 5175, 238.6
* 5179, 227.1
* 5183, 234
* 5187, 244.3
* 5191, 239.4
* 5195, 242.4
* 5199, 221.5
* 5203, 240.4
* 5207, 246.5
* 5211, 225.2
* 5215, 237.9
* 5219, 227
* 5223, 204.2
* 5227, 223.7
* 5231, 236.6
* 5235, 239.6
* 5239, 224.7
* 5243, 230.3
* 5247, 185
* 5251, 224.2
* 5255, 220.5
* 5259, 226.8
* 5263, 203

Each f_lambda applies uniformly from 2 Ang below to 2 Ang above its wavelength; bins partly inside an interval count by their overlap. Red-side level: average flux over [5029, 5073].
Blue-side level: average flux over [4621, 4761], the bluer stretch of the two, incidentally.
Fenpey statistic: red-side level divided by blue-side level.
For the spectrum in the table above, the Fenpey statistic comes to 0.97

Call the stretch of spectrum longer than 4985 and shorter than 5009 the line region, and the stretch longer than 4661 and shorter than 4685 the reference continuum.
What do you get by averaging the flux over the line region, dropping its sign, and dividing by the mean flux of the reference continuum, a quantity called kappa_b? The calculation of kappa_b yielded 0.84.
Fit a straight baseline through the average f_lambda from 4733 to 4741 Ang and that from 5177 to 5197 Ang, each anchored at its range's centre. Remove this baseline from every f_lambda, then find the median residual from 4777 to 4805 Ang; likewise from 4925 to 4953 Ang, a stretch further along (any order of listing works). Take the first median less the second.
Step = -15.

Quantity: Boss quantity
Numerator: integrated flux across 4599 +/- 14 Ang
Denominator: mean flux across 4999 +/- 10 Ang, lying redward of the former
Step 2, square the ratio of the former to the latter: 1074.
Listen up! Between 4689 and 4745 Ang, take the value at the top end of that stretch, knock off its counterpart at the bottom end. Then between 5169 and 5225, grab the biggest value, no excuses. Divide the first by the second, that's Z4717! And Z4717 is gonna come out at -0.20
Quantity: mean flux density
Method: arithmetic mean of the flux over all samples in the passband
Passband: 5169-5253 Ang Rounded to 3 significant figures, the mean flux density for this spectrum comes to 230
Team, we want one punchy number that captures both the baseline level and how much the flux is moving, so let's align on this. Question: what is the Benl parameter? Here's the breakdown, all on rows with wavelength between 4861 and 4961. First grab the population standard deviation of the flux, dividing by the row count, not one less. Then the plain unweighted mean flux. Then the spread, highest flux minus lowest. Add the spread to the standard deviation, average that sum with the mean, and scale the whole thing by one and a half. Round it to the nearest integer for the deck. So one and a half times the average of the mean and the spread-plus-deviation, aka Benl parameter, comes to 233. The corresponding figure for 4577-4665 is 261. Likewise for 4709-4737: 255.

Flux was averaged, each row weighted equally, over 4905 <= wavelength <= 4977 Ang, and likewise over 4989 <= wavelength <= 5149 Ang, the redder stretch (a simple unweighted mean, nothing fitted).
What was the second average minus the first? 6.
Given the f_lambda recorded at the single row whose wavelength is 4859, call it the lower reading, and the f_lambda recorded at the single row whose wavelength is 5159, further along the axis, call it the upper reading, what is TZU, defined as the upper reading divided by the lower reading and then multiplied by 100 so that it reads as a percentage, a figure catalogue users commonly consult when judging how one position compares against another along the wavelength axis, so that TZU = 98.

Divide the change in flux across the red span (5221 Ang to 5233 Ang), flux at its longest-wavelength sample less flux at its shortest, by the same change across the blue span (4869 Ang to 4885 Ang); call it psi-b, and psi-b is 16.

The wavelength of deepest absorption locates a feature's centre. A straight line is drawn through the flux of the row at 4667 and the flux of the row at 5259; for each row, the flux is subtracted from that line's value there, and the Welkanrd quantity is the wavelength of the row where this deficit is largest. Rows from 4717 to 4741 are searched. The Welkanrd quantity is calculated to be 4735 Ang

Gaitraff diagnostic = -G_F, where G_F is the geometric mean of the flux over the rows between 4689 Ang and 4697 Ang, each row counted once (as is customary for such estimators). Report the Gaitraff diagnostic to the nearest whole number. -283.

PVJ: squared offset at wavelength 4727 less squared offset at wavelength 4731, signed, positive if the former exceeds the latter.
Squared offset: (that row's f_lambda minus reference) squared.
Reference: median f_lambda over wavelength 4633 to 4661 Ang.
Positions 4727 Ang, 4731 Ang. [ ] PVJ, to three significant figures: -195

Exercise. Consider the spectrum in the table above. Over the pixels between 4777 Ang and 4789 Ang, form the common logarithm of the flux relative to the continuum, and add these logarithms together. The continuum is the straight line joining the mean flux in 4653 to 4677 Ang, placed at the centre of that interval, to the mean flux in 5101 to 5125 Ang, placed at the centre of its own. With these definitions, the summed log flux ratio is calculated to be -0.20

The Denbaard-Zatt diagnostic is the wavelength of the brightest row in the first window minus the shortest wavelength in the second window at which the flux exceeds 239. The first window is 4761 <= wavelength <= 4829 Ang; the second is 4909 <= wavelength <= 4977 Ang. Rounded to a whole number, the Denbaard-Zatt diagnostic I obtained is -136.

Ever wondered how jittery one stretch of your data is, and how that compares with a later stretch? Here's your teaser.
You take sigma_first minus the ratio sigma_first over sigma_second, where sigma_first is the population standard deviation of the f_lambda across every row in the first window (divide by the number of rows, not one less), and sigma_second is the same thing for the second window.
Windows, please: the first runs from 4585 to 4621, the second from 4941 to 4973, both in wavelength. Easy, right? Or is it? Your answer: 11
